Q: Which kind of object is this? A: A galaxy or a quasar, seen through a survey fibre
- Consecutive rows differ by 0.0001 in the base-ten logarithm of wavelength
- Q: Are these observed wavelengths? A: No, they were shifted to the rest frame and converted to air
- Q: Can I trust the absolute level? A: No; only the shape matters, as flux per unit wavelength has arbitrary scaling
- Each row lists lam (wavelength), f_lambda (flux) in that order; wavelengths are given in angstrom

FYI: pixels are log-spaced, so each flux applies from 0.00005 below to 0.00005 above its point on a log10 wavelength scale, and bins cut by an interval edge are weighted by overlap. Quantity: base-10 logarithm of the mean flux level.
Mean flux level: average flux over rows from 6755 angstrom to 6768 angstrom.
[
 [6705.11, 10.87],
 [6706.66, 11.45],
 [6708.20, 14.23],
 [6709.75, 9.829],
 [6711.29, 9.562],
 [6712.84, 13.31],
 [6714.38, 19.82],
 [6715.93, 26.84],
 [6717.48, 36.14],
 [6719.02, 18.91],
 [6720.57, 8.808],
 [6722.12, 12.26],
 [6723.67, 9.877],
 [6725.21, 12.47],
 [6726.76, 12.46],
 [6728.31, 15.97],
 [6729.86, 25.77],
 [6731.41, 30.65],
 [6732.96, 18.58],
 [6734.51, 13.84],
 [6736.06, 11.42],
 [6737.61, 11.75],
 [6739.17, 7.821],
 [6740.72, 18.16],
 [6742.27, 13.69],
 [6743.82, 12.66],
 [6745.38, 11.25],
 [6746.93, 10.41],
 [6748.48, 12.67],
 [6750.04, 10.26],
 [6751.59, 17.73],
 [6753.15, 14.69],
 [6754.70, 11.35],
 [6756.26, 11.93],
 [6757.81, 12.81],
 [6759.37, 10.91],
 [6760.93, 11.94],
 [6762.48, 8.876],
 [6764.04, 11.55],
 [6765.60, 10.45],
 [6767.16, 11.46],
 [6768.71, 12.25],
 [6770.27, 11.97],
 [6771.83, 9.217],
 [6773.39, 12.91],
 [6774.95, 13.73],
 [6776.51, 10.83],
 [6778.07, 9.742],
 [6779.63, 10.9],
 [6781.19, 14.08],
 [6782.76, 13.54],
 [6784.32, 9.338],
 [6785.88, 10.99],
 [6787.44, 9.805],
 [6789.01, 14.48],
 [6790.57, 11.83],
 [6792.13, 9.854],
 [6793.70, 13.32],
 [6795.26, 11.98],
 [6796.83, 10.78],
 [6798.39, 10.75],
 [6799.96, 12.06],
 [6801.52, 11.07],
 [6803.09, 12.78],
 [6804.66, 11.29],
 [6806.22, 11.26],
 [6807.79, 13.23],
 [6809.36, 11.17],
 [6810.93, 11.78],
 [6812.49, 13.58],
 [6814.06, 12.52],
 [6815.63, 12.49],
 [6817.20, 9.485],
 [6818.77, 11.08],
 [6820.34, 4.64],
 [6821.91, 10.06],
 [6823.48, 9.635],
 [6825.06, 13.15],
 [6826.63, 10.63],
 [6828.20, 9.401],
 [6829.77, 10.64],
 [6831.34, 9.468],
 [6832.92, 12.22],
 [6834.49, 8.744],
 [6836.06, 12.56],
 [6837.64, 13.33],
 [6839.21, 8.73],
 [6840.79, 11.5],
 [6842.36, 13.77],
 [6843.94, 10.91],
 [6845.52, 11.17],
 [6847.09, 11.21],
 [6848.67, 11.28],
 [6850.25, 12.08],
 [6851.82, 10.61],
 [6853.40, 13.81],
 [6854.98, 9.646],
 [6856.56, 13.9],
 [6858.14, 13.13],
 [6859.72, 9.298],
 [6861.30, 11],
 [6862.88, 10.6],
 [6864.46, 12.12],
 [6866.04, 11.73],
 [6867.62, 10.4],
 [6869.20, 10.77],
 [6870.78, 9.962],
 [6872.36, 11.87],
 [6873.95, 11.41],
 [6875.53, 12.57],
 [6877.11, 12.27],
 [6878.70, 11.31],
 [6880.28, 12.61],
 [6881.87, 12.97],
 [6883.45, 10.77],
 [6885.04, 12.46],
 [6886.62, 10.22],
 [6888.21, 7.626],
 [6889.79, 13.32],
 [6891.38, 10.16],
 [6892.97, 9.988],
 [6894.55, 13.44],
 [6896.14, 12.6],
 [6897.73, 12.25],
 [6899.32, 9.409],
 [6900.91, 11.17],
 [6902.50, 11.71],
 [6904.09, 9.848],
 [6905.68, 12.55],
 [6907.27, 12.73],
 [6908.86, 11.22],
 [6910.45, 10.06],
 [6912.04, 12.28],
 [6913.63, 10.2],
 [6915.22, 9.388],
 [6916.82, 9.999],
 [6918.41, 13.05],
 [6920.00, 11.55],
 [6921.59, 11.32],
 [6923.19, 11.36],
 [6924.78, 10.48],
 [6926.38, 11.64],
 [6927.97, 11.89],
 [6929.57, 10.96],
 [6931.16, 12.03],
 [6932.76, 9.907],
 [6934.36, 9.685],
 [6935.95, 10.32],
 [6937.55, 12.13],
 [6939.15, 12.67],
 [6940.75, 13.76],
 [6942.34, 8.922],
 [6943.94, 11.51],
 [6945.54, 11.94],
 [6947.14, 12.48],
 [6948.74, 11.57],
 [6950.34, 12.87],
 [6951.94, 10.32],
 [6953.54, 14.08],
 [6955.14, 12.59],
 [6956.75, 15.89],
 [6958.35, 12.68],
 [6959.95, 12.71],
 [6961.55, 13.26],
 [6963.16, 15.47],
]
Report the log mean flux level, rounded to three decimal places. 1.051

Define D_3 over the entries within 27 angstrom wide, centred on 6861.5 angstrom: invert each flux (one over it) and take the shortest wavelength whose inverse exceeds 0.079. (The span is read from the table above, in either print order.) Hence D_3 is 6848.67 angstrom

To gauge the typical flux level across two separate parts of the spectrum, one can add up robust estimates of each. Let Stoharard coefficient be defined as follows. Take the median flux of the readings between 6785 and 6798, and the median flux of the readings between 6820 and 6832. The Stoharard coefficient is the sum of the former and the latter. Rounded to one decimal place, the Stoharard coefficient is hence 21.3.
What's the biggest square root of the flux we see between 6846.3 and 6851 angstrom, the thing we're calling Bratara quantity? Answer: 3.48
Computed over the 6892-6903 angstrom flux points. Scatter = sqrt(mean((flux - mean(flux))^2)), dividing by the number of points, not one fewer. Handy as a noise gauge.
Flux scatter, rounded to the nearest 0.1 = 1.3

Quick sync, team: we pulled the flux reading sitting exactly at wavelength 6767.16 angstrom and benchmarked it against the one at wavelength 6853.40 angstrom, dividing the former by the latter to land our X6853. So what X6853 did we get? 0.83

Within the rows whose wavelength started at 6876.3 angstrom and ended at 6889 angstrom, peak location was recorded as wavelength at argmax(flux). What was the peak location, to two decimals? 6881.87 angstrom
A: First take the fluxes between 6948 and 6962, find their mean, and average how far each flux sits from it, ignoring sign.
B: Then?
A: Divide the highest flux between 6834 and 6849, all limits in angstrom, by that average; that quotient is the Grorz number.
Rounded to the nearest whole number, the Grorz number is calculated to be 14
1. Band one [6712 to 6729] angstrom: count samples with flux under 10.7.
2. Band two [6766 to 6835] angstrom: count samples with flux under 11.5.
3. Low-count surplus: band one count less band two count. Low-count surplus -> -23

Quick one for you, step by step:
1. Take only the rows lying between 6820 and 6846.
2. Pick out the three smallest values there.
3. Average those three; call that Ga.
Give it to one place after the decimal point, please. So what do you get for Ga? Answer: 7.4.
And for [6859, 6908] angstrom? 8.8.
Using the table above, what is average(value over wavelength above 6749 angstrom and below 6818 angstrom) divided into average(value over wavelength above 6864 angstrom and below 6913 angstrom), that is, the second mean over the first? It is 0.97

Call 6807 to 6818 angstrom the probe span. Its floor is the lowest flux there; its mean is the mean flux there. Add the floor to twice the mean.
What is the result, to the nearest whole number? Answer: 34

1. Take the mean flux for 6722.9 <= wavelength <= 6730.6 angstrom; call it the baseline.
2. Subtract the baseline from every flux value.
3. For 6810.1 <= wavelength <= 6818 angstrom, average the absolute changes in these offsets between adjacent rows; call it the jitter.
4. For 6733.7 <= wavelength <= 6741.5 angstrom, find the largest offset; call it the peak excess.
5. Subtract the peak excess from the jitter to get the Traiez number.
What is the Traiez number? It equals -1.4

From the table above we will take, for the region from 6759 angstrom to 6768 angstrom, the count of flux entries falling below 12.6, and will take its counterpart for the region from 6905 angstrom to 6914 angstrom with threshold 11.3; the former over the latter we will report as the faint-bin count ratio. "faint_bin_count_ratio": 2.0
